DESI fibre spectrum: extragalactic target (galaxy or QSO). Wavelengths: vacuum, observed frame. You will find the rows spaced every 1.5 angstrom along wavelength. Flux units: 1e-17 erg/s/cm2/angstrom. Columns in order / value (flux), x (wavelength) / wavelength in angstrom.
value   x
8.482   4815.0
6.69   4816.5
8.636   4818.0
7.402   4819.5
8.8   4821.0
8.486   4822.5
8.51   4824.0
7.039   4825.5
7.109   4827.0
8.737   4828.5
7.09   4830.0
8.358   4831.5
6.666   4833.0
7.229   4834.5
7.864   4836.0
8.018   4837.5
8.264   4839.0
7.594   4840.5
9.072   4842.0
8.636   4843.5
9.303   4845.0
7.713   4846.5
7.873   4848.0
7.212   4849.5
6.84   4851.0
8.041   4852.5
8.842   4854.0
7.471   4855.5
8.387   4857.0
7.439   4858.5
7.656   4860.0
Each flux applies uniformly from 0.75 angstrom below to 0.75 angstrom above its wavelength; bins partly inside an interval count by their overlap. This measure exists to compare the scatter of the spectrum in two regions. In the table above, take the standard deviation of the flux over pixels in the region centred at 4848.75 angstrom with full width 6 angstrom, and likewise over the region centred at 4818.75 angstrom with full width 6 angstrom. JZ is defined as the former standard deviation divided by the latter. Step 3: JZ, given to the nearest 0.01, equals 0.47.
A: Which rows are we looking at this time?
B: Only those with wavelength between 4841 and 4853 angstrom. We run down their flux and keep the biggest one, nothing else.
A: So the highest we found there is 9.303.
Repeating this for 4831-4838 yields 8.358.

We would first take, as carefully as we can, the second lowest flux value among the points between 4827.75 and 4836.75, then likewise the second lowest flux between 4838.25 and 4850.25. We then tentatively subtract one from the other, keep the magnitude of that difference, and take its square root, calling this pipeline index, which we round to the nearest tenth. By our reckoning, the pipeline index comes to 0.7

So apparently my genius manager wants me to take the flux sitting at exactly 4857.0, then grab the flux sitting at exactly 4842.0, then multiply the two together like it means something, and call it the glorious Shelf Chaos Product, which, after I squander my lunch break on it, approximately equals 76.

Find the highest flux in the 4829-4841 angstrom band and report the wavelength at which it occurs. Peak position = 4831.5 angstrom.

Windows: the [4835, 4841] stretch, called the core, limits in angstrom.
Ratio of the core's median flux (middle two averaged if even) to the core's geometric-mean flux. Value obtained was 1.00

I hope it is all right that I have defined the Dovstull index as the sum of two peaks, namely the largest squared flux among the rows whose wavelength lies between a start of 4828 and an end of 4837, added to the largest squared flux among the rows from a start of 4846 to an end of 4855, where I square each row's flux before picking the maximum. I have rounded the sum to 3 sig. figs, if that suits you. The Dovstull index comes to 155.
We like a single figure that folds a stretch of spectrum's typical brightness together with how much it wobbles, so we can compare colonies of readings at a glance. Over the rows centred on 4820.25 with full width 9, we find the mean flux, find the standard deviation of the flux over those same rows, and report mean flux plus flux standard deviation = 8.9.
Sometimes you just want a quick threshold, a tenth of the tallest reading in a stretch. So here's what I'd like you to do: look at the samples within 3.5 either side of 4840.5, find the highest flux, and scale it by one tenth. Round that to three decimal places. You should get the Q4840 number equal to 0.907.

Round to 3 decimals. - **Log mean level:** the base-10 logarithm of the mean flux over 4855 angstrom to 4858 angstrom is 0.899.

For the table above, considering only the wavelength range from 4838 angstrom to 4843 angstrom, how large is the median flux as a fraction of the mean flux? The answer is 0.994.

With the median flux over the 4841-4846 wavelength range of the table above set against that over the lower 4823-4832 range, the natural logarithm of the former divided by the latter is 0.16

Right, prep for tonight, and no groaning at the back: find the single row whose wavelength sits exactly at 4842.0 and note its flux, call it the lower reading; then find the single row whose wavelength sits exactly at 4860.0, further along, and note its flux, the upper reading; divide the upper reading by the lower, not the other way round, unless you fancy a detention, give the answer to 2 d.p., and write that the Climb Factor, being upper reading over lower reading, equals 0.84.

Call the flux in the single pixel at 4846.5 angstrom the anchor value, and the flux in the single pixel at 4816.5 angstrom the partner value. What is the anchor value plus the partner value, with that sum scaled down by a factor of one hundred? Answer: 0.144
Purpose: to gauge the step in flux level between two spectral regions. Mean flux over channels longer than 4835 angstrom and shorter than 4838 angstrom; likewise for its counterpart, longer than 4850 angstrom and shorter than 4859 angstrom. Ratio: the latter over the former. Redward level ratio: 0.99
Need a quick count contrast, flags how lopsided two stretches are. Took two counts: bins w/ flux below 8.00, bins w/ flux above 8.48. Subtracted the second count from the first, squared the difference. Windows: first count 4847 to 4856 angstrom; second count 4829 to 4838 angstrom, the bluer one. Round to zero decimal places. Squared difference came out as 16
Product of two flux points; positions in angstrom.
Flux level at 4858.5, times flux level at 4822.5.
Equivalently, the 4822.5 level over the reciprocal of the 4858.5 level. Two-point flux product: 63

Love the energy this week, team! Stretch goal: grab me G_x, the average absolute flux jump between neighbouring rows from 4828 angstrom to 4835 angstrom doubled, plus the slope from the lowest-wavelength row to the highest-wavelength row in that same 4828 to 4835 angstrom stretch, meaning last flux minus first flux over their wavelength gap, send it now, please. 2.33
